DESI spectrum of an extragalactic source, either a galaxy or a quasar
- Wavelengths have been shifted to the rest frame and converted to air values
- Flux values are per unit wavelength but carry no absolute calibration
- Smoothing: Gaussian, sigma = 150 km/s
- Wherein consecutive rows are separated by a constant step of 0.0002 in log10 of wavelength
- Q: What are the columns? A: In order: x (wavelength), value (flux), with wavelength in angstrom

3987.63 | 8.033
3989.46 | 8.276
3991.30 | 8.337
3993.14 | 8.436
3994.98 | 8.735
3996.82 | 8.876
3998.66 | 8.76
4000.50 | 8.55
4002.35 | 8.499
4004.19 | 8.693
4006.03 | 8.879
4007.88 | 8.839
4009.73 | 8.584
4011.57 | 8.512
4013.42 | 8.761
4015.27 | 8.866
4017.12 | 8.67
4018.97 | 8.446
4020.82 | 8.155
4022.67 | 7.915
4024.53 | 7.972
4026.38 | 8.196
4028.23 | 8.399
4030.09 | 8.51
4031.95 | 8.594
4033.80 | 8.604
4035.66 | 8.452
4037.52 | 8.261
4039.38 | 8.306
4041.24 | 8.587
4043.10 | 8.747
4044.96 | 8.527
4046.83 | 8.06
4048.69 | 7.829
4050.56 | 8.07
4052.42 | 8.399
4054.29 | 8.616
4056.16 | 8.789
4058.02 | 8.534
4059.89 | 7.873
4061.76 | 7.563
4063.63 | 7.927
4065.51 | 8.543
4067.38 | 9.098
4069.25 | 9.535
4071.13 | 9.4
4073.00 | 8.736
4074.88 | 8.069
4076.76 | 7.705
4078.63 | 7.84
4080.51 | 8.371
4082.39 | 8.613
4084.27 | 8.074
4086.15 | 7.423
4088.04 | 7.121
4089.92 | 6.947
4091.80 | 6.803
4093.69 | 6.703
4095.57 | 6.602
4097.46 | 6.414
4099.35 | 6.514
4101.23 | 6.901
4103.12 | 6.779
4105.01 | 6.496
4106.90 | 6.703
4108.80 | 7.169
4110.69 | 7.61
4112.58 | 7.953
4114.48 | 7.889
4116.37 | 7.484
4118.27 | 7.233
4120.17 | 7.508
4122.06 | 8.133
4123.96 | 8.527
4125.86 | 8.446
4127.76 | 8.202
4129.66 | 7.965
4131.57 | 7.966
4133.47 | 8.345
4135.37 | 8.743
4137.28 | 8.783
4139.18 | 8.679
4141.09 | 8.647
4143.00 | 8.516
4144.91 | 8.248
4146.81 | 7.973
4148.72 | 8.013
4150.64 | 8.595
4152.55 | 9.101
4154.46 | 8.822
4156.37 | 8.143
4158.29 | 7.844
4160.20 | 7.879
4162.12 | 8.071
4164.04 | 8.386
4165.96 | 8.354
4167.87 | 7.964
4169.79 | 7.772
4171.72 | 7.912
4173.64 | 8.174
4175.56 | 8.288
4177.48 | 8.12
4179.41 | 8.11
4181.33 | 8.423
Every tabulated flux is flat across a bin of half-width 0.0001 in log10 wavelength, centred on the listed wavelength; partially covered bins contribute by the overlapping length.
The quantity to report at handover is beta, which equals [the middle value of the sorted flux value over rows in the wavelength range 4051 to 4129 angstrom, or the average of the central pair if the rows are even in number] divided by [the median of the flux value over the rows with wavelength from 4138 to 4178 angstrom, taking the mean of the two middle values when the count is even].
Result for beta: 0.963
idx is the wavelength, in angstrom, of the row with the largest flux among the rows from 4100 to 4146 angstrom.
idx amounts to 4137.28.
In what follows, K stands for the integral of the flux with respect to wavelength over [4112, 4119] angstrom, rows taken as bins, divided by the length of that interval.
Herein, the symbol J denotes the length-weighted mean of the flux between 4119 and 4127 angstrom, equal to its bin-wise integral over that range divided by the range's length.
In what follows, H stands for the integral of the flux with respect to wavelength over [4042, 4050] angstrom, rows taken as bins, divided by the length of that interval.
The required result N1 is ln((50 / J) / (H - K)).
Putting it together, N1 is 2.24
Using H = 8.28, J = 8.1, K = 7.6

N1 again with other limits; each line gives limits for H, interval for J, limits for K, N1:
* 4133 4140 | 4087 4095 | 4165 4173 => 2.41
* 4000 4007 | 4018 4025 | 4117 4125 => 2.02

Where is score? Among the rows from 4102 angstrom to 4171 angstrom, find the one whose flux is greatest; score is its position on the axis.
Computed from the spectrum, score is 4152.55 angstrom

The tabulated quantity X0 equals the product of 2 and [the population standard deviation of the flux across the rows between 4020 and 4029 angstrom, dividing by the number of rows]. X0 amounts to 0.34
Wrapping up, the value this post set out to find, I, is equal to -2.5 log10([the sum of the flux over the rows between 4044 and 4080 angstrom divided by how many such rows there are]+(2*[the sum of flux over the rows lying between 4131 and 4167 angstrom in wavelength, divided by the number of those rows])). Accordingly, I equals -3.50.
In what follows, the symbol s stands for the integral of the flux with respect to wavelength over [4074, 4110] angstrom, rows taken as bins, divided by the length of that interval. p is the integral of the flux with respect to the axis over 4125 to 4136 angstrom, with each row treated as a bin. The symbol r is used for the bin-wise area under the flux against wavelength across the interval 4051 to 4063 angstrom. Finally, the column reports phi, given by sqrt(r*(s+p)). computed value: 99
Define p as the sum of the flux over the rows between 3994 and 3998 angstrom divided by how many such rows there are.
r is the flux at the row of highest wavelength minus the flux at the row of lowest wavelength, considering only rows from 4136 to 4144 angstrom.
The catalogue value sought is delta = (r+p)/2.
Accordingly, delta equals 4.27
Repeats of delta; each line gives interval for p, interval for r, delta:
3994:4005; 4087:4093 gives 4.18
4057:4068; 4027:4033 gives 4.23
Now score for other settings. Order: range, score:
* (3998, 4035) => 4006.03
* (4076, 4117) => 4082.39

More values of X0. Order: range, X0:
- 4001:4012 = 0.30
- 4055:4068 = 1.03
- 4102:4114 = 1.04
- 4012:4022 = 0.51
